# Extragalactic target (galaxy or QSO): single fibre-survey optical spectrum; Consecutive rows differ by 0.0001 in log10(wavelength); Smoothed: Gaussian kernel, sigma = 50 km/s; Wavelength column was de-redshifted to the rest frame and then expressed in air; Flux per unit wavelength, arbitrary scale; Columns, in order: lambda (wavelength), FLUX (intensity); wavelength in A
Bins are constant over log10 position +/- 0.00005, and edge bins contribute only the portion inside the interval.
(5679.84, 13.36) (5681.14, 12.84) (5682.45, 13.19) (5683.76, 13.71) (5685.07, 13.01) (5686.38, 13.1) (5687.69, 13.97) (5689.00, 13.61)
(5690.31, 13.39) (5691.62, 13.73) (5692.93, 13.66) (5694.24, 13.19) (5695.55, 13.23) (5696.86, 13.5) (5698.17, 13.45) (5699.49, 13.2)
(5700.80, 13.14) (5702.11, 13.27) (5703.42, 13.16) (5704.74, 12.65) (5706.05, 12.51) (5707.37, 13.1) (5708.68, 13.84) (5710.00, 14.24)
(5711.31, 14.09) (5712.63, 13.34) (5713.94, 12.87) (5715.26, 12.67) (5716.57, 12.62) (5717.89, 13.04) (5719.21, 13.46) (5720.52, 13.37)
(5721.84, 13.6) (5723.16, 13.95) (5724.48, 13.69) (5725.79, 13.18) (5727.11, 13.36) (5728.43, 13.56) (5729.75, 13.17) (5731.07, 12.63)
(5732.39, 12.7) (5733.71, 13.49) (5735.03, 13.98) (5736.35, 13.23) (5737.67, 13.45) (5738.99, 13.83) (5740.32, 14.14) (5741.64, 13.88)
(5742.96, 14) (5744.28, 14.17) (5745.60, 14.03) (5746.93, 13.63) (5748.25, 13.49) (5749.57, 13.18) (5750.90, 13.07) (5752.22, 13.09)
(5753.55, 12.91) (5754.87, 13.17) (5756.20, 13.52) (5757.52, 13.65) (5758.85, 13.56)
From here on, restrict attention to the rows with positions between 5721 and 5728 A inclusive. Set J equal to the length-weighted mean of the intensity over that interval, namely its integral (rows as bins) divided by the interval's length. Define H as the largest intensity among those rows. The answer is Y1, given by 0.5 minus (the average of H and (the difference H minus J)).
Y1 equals -6.68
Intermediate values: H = 13.95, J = 13.5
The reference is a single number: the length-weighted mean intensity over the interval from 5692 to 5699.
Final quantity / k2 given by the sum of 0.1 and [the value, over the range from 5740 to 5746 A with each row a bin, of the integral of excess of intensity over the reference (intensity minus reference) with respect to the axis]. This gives 4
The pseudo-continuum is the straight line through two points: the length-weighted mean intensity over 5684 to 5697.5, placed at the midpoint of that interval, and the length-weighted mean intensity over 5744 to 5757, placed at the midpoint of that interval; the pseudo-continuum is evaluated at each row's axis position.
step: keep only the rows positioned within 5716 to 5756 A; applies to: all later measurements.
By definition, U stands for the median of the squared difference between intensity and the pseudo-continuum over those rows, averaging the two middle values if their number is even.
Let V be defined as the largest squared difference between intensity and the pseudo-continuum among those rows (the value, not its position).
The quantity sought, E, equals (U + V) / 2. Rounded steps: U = 0.085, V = 0.66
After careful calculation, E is 0.37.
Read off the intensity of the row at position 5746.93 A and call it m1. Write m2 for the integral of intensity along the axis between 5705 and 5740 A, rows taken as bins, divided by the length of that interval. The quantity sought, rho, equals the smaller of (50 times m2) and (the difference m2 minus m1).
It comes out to -0.29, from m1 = 13.63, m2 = 13.34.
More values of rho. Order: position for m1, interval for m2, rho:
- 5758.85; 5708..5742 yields -0.13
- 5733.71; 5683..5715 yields -0.13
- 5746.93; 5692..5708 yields -0.45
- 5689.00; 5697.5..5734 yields -0.35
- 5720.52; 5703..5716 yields -0.13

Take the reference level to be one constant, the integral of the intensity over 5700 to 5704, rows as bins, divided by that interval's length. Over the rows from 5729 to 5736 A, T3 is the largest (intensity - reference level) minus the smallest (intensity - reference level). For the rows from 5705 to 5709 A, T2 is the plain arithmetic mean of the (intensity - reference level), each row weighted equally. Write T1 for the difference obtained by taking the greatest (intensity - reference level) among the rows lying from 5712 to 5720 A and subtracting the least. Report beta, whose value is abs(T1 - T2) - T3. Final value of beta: -0.44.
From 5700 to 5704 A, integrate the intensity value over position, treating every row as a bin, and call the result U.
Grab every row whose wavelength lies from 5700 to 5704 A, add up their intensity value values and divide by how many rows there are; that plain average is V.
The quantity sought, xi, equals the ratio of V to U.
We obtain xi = 0.2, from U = 53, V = 13.2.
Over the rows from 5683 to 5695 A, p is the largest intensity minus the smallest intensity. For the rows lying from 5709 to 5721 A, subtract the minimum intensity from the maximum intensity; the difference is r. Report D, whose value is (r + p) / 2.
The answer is 1.29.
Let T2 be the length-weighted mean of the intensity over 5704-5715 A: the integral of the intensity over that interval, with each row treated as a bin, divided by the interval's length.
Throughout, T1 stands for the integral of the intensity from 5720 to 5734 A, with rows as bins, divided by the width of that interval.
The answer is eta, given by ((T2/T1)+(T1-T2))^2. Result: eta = 1.1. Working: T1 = 13.3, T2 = 13.3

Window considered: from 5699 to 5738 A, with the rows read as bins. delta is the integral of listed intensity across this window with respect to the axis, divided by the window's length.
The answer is 13.3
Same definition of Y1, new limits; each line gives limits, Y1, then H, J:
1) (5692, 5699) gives -6.45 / 13.66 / 13.4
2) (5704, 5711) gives -7.09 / 14.24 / 13.3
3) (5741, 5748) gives -6.71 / 14.17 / 13.9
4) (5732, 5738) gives -6.78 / 13.98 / 13.4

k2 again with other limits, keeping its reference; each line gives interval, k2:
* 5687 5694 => 2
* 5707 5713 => 2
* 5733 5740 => 2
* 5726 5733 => -2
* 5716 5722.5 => -1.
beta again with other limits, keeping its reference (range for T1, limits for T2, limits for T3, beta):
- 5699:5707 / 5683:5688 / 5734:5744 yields -0.38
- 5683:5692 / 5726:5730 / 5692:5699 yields 0.35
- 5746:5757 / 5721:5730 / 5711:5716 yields -0.98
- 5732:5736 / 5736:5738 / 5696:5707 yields 0.17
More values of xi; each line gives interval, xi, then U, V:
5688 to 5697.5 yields 0.1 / 128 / 13.5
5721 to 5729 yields 0.1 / 108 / 13.6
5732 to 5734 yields 0.5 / 26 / 13.1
